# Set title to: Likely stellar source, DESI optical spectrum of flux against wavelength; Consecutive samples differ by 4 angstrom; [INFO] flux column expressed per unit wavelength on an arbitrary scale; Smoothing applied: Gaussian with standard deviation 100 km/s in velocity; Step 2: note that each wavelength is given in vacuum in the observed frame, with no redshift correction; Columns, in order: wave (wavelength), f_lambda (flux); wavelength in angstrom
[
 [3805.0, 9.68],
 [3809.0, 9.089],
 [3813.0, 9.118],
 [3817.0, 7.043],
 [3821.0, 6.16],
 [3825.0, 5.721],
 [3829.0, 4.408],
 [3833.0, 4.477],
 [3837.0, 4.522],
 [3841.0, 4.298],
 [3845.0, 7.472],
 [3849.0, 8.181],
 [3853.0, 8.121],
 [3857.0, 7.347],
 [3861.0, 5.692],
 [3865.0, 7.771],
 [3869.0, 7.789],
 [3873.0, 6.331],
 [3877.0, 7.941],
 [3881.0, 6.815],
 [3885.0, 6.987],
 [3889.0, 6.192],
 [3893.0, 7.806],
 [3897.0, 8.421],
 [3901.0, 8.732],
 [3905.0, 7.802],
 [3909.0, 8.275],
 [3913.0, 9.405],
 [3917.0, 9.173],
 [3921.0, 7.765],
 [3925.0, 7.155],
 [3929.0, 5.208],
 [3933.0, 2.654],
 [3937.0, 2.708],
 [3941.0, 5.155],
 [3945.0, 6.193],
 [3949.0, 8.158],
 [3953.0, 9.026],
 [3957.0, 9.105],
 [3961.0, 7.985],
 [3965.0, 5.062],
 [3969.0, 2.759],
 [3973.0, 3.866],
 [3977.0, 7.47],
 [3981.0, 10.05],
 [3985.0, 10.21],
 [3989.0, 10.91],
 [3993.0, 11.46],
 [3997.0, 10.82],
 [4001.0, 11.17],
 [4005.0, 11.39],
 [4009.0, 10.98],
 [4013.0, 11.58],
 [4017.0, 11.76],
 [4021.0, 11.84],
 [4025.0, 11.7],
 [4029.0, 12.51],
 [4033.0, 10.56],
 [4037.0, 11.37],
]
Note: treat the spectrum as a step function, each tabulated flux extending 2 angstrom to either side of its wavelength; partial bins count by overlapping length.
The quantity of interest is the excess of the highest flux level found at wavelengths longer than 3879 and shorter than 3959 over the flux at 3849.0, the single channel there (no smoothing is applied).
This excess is 1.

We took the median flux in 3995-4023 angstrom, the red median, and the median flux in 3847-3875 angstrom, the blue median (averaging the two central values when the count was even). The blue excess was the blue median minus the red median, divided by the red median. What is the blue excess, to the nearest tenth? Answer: -0.3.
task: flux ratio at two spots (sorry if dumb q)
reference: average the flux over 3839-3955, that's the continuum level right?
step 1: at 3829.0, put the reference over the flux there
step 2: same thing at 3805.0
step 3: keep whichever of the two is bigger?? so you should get 1.6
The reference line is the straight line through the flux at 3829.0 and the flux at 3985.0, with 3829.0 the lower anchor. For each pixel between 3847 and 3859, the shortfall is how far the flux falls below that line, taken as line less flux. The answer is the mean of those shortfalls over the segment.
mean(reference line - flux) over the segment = -2.6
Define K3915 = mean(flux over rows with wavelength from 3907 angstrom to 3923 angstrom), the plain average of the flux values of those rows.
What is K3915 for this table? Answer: 8.7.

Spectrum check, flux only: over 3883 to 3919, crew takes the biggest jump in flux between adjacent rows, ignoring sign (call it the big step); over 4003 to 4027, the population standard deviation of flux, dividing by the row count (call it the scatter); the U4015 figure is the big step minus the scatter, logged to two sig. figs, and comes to 1.3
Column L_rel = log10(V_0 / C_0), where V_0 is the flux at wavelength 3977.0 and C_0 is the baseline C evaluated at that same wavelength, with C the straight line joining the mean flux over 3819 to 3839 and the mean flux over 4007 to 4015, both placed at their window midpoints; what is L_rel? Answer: -0.13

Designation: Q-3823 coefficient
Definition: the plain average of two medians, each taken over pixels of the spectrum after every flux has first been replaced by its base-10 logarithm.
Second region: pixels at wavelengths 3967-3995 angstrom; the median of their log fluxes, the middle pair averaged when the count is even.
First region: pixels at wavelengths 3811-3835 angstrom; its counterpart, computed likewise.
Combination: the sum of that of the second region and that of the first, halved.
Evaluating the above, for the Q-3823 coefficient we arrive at 0.89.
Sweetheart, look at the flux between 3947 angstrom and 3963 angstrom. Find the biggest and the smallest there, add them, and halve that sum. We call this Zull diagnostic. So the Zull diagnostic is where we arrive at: 8.5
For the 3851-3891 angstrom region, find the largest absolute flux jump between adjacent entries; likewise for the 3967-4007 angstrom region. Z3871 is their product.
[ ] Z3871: 7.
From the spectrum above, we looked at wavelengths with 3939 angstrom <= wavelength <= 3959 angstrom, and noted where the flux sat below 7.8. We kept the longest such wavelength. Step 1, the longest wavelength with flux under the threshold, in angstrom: 3945.0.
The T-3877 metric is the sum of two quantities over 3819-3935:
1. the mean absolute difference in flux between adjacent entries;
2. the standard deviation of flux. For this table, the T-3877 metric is 2.6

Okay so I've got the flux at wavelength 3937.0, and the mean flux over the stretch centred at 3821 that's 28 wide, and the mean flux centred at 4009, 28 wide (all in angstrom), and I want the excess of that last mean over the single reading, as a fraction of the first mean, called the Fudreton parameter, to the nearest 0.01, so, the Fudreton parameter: 1.32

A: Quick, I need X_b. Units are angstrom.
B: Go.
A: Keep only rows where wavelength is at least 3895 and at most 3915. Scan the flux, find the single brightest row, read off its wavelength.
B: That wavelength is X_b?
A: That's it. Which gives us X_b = 3913.0 angstrom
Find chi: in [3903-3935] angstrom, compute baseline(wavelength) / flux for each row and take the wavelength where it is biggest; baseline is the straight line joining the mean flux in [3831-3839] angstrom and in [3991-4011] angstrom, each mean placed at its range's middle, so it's 3933.0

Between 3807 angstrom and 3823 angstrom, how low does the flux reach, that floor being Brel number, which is 6.16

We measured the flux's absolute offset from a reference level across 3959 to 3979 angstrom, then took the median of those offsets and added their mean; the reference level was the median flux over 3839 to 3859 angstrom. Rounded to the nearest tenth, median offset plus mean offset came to 4.7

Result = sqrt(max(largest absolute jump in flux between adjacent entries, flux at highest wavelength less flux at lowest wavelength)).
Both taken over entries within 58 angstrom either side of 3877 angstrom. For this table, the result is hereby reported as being 1.78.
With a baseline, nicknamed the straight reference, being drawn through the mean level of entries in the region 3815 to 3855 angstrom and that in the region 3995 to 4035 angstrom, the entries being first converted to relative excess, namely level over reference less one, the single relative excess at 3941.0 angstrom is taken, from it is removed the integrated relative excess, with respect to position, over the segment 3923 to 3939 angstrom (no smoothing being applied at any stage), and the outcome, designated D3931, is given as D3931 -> 7.6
